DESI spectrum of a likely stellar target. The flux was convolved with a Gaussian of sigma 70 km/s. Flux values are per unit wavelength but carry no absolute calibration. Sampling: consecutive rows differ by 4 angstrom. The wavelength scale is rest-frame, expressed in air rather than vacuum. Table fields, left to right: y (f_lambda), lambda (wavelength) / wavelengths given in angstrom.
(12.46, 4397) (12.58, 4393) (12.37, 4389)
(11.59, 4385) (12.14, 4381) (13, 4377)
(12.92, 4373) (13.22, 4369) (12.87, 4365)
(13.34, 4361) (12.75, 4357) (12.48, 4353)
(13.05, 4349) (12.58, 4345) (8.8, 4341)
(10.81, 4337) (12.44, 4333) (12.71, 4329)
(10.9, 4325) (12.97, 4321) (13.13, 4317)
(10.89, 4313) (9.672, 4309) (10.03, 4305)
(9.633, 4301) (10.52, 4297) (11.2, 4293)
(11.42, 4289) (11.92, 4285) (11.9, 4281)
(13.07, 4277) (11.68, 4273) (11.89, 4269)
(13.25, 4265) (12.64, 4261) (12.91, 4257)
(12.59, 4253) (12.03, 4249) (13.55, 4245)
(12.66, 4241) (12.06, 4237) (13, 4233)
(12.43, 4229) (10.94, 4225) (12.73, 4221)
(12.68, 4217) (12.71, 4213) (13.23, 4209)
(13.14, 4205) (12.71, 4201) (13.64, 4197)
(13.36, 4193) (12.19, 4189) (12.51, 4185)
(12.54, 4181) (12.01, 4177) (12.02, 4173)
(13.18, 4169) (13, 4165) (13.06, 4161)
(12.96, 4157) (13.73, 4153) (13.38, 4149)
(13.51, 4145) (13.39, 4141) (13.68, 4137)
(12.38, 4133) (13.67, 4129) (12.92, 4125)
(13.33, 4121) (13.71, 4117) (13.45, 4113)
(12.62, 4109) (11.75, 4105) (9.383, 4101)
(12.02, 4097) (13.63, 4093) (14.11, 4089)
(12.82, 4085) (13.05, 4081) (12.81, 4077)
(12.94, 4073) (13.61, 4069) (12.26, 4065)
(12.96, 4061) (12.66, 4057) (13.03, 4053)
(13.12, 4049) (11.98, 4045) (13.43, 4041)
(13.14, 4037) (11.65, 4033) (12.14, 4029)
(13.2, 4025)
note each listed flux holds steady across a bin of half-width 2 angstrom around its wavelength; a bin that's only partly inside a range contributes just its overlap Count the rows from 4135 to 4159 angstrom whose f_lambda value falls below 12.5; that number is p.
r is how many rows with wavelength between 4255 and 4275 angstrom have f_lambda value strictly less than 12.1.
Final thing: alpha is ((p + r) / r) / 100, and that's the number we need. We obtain 0.010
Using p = 0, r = 2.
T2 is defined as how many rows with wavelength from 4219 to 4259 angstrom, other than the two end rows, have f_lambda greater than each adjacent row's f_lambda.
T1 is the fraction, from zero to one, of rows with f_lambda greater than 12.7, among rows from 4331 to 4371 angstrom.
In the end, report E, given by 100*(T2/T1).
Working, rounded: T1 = 0.50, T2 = 2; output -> 400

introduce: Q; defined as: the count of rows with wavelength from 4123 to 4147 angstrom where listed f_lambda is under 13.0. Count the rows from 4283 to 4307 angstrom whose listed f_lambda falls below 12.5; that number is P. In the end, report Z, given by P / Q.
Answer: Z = 3.0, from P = 6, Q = 2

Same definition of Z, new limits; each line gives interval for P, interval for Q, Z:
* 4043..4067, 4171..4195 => 0.4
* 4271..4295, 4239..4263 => 1.0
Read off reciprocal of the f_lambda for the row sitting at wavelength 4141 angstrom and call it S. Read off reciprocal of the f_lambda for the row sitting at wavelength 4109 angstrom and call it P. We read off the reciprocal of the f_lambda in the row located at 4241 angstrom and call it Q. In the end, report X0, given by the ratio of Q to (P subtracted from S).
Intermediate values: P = 0.0792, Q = 0.0790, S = 0.075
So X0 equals -17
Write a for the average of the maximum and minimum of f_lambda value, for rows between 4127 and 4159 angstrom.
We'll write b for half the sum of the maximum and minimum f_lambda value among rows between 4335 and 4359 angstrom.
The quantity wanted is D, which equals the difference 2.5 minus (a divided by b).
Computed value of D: 1.31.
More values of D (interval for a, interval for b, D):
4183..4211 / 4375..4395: 1.45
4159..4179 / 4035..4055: 1.51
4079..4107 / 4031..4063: 1.56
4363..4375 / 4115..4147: 1.50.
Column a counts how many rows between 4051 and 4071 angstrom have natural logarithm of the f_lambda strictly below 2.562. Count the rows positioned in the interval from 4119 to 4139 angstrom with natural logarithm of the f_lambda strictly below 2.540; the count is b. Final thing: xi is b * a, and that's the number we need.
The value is 3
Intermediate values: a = 3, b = 1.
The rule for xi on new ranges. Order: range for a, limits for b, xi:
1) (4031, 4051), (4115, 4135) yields 2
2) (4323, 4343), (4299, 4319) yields 20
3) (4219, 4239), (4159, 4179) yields 8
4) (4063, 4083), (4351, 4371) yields 3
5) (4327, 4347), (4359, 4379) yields 0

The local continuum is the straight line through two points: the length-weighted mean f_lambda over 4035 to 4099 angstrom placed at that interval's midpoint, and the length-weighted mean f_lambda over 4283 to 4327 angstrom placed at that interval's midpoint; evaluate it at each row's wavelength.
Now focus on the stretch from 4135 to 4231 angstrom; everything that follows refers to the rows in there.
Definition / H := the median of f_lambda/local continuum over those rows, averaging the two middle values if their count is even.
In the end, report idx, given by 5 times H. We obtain 5.37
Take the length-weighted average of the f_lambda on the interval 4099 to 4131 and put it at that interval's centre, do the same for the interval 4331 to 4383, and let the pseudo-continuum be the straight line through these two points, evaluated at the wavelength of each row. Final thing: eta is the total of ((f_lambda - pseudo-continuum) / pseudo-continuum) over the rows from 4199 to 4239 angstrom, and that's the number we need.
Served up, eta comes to 0.06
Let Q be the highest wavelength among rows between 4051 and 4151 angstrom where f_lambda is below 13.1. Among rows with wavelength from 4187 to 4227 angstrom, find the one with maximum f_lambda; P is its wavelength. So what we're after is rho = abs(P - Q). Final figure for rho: 64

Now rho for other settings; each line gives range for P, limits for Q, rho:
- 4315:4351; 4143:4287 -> 32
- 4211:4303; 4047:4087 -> 160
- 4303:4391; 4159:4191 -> 172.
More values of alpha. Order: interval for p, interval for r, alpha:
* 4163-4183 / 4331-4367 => 0.020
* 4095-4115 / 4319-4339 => 0.025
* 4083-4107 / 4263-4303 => 0.014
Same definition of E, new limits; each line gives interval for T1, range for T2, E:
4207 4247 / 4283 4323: 400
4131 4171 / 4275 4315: 222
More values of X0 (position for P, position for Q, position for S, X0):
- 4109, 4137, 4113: -15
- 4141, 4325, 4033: 8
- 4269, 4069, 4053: -10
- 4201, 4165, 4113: -18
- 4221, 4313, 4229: 48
